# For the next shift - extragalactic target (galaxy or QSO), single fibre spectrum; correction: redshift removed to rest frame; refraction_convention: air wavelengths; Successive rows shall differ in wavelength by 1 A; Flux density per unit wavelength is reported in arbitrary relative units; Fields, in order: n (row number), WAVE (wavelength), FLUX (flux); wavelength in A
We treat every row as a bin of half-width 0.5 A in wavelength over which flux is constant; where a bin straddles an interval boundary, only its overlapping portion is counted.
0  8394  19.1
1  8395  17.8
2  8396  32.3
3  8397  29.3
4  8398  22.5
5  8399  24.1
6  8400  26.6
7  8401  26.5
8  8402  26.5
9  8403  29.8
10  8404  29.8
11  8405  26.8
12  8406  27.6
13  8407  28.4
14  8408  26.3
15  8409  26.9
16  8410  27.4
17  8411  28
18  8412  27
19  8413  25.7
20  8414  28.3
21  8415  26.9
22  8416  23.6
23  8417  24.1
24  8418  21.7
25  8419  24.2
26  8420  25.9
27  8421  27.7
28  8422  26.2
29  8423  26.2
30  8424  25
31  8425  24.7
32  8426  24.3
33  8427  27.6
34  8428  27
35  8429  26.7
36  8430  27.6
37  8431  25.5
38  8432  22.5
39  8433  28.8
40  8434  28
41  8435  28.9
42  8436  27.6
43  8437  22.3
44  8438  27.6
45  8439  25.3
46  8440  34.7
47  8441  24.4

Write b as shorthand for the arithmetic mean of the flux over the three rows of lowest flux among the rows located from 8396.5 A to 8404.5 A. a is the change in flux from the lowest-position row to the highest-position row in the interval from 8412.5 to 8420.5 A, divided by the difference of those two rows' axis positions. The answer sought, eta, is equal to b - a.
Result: 24.3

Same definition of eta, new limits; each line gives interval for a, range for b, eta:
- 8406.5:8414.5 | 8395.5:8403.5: 24.4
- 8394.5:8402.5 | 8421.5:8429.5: 23.4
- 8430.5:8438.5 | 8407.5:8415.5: 26.0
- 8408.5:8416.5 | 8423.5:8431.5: 25.1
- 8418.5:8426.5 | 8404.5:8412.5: 26.7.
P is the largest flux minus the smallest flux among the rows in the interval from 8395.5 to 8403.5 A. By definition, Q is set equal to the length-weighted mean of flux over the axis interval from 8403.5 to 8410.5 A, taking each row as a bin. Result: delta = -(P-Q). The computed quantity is 17.8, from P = 9.8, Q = 27.6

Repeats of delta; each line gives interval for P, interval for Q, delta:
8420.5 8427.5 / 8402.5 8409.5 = 24.5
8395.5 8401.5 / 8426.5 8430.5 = 17.4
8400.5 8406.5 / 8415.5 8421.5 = 21.2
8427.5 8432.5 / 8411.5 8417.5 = 20.8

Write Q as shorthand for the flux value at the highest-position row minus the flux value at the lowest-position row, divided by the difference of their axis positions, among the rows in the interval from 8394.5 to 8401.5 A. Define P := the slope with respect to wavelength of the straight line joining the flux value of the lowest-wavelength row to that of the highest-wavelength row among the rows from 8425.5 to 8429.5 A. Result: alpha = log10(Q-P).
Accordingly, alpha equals -0.19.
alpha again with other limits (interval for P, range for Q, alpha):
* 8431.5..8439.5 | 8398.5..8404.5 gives -0.13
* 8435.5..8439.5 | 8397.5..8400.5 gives 0.45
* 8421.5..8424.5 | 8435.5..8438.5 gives -0.22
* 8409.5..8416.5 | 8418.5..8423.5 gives 0.05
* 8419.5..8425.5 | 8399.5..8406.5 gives -0.39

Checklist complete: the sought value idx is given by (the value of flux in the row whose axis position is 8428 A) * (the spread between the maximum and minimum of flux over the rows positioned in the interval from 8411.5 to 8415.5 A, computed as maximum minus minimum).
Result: 70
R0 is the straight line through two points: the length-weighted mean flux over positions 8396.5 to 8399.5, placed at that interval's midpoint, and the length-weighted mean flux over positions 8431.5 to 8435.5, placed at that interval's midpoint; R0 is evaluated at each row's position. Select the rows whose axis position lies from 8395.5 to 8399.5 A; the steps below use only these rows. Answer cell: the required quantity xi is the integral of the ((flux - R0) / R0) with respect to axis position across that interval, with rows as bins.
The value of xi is 0.28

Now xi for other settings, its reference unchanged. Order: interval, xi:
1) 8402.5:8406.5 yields 0.45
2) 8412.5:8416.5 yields 0.00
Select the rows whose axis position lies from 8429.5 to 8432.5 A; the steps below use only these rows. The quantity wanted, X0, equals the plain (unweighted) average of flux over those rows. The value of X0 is 25.2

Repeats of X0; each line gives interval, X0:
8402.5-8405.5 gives 28.8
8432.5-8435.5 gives 28.6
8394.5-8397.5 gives 26.5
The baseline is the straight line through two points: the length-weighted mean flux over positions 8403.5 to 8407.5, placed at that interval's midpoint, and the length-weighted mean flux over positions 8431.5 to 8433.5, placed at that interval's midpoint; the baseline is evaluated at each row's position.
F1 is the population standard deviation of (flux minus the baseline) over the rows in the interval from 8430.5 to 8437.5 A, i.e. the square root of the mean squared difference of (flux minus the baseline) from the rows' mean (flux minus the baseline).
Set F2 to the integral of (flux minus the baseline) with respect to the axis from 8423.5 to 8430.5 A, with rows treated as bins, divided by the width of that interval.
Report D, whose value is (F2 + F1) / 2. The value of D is 1.31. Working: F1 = 2.6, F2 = 0.0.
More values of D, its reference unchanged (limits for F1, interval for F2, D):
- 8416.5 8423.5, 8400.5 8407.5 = 0.79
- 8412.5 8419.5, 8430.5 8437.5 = 1.32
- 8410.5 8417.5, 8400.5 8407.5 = 0.60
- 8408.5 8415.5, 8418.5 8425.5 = -0.06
